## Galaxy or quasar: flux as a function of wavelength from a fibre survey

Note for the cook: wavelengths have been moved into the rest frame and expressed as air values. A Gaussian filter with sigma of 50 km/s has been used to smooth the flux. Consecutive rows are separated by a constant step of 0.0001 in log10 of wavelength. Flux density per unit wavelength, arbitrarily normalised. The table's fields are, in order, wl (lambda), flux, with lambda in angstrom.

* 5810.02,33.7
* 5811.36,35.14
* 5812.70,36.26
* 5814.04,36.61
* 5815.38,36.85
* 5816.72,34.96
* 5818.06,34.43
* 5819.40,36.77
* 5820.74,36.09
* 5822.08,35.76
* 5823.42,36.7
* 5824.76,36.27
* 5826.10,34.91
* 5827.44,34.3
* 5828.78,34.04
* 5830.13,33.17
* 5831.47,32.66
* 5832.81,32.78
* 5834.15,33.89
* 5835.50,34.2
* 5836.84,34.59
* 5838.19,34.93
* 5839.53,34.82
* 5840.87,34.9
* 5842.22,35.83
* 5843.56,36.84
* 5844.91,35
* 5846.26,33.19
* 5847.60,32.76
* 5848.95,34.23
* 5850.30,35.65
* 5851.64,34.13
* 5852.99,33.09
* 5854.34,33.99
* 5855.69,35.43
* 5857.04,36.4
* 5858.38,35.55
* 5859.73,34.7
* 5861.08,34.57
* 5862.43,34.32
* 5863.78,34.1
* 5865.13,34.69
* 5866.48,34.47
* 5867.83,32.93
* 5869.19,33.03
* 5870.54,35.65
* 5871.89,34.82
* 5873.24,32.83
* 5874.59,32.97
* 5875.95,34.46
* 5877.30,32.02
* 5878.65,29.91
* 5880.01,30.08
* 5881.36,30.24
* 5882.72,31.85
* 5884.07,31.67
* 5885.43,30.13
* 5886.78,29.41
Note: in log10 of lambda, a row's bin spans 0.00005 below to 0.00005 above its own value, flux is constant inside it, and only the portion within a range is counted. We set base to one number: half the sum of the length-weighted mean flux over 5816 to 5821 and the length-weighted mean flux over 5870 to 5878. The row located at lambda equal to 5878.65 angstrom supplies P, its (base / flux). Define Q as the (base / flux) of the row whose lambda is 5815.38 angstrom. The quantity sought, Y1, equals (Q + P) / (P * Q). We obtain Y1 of 1.93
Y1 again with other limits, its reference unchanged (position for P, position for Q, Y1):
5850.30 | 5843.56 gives 2.09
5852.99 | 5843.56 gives 2.02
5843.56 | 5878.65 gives 1.93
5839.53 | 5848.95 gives 1.99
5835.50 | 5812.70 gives 2.03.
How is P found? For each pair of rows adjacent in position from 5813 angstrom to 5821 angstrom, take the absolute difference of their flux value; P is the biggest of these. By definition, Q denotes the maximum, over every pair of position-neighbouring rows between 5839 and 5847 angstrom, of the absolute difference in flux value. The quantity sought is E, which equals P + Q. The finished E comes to 4.2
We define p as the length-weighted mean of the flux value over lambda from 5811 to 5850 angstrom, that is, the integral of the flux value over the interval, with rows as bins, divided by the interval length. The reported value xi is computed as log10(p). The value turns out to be 1.54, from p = 34.9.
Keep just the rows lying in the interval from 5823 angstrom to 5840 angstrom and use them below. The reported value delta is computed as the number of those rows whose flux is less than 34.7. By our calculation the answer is 8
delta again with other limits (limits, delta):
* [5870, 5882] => 7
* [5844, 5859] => 6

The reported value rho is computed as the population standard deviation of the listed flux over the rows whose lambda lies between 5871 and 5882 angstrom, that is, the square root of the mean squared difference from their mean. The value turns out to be 1.82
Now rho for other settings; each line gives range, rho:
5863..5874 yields 0.97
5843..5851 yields 1.40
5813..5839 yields 1.32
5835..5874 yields 1.04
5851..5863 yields 0.93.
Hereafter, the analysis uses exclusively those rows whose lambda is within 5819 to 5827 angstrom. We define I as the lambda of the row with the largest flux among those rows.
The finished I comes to 5819.40 angstrom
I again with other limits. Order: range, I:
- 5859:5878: 5870.54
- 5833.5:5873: 5843.56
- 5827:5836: 5827.44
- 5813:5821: 5815.38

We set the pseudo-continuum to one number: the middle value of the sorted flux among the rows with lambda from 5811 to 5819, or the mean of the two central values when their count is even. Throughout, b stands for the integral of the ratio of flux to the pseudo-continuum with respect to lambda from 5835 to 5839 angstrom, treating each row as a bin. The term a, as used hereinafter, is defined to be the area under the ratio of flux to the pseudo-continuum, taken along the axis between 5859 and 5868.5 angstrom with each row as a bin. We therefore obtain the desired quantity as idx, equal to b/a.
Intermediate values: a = 9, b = 4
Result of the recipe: 0.4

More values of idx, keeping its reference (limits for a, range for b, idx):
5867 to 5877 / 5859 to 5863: 0.4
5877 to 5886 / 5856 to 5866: 1.3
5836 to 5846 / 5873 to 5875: 0.2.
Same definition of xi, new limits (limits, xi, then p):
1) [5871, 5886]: 1.50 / 32.0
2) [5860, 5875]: 1.53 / 34.1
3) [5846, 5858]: 1.54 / 34.4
